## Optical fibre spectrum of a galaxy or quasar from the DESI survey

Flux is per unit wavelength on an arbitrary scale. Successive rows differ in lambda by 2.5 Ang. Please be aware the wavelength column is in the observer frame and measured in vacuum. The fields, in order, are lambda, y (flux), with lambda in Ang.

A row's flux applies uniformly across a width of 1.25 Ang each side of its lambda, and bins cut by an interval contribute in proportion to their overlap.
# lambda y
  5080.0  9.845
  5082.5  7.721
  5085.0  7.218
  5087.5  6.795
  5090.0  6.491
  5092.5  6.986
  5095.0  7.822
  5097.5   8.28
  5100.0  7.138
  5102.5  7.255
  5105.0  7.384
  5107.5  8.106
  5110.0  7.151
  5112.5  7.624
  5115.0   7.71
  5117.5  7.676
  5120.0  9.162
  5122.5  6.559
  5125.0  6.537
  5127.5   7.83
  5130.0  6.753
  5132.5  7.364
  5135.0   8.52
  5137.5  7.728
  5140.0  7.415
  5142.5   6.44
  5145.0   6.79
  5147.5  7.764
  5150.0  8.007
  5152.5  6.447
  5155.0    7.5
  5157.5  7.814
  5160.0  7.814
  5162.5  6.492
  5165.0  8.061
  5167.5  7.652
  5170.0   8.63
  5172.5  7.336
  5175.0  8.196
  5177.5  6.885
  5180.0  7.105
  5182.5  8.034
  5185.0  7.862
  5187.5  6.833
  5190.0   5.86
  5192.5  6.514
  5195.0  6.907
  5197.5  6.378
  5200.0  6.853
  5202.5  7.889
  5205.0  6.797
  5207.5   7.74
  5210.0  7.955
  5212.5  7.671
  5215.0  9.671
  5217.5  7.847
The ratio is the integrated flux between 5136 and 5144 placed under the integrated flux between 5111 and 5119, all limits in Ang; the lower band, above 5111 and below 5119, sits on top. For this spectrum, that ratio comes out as 1.07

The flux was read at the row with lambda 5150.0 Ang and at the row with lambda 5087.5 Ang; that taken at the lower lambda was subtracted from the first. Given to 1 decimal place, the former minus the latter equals 1.2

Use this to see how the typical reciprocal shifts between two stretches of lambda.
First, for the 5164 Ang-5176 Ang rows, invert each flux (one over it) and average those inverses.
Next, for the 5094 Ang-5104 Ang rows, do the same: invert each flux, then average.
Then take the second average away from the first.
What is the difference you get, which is -0.006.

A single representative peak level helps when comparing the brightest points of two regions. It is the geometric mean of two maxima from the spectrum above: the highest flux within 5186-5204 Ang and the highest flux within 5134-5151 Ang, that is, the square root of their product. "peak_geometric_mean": 8.20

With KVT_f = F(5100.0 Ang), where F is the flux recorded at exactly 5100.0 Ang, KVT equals 7.138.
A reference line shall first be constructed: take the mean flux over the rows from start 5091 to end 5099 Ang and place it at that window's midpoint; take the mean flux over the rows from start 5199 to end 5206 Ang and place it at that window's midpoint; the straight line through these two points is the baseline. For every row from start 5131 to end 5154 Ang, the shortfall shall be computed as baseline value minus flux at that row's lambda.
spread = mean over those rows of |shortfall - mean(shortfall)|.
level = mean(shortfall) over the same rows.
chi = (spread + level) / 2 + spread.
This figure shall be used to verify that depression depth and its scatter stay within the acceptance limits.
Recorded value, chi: 0.87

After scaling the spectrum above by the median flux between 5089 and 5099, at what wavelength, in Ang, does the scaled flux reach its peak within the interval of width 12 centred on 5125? 5120.0 Ang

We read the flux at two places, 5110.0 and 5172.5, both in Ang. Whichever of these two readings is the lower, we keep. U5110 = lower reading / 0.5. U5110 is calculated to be 14.3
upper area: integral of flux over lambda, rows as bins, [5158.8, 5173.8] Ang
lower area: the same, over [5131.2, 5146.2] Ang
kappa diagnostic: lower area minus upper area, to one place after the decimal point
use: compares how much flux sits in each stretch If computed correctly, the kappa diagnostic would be -4.3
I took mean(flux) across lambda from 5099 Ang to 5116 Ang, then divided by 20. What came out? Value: 0.374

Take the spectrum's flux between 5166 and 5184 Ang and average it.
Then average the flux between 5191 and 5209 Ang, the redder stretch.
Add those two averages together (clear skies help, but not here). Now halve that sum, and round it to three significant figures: 7.35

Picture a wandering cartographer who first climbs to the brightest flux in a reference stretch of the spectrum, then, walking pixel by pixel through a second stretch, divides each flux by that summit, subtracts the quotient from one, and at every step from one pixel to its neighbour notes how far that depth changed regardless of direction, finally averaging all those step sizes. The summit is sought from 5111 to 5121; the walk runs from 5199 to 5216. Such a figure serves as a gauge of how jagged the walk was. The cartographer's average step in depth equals 0.101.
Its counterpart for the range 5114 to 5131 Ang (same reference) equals 0.119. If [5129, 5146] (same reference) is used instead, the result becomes 0.076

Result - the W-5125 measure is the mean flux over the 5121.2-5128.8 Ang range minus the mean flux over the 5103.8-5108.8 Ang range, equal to -0.8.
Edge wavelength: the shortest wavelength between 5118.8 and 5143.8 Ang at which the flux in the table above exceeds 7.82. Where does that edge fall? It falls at 5120.0 Ang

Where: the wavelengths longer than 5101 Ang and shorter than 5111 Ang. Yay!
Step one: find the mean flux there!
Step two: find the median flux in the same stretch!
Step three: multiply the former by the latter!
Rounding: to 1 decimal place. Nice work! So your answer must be 54.7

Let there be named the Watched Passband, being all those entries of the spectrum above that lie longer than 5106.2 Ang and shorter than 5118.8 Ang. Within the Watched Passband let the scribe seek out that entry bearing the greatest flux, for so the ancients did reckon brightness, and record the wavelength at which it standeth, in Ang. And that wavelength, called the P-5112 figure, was 5107.5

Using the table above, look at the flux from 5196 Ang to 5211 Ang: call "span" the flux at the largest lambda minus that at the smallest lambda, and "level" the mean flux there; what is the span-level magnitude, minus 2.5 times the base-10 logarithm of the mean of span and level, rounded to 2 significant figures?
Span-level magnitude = -1.6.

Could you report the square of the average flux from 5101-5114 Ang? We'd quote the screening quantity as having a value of 56.3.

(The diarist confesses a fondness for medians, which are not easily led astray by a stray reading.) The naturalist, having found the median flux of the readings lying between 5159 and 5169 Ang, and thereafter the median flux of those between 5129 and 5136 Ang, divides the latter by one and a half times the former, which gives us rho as 0.635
